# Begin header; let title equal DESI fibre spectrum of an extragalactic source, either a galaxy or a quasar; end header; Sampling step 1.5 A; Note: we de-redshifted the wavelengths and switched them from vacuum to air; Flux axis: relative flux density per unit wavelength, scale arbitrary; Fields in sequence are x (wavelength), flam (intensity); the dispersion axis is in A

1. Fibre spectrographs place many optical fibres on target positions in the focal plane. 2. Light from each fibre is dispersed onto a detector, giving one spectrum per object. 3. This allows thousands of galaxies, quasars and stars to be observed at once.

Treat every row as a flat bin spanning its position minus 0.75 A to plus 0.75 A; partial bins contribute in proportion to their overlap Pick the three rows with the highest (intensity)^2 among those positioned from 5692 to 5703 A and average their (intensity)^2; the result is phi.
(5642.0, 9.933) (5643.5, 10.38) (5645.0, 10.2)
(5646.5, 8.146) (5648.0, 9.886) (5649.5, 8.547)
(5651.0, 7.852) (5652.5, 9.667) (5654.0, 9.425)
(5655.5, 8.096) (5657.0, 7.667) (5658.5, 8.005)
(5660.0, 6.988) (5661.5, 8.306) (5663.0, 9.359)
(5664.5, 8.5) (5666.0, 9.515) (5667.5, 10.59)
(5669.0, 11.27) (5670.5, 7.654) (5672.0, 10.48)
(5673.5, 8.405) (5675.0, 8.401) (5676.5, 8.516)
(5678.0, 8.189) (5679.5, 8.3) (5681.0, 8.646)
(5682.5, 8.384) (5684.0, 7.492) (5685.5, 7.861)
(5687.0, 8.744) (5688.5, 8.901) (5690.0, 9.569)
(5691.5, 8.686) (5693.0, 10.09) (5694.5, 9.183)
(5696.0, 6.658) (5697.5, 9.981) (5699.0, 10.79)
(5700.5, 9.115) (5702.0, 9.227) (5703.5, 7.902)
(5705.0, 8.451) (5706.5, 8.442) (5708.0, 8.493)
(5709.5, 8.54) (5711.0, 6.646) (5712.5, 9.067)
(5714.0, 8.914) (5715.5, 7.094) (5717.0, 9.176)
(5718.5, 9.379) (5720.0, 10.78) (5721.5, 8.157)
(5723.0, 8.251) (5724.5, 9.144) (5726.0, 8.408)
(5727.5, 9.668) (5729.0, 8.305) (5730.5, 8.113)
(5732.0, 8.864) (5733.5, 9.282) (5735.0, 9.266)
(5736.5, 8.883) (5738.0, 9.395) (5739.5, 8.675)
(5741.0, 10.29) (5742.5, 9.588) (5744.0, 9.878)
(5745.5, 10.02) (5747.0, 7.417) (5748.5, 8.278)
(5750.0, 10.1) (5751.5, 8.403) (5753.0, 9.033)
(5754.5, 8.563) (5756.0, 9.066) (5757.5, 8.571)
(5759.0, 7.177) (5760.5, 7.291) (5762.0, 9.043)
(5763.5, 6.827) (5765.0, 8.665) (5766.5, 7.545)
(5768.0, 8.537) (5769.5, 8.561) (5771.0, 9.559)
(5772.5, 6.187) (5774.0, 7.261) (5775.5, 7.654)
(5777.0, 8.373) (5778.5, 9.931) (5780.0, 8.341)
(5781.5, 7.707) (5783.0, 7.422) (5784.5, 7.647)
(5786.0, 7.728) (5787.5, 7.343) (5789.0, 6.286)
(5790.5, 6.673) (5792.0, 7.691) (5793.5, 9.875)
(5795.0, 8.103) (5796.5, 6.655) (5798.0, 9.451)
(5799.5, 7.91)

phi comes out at 106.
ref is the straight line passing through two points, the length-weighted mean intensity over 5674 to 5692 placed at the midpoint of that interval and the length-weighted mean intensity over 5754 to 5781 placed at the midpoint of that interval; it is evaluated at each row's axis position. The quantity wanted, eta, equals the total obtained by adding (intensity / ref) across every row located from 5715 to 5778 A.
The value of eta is 44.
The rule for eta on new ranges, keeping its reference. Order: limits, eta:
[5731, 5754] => 17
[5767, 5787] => 13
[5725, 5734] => 6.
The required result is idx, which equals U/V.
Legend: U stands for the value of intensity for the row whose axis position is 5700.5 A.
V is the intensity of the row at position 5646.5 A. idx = 1.12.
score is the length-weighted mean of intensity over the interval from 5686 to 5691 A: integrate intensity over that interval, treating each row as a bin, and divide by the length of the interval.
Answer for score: 9.0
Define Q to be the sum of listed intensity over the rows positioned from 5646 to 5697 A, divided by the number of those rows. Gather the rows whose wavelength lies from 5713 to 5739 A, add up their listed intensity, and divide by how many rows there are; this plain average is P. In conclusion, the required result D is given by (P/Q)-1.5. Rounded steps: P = 8.89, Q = 8.71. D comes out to -0.48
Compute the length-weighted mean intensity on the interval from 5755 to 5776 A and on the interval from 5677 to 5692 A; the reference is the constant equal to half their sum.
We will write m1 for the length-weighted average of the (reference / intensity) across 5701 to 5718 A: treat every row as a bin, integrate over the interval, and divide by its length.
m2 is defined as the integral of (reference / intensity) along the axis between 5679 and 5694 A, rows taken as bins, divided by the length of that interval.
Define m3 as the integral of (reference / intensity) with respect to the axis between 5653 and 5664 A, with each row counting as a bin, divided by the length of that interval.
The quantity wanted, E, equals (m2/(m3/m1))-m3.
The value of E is -0.056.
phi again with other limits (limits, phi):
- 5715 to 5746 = 107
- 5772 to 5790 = 79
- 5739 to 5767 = 103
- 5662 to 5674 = 116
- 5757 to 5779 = 91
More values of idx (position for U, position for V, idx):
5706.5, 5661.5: 1.02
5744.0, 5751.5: 1.18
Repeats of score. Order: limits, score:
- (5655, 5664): 8.1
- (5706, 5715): 8.3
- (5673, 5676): 8.4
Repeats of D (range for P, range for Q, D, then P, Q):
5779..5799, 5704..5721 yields -0.60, 7.76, 8.63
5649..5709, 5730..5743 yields -0.54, 8.76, 9.15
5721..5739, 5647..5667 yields -0.48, 8.81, 8.60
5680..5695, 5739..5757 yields -0.54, 8.76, 9.11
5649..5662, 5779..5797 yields -0.41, 8.28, 7.62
